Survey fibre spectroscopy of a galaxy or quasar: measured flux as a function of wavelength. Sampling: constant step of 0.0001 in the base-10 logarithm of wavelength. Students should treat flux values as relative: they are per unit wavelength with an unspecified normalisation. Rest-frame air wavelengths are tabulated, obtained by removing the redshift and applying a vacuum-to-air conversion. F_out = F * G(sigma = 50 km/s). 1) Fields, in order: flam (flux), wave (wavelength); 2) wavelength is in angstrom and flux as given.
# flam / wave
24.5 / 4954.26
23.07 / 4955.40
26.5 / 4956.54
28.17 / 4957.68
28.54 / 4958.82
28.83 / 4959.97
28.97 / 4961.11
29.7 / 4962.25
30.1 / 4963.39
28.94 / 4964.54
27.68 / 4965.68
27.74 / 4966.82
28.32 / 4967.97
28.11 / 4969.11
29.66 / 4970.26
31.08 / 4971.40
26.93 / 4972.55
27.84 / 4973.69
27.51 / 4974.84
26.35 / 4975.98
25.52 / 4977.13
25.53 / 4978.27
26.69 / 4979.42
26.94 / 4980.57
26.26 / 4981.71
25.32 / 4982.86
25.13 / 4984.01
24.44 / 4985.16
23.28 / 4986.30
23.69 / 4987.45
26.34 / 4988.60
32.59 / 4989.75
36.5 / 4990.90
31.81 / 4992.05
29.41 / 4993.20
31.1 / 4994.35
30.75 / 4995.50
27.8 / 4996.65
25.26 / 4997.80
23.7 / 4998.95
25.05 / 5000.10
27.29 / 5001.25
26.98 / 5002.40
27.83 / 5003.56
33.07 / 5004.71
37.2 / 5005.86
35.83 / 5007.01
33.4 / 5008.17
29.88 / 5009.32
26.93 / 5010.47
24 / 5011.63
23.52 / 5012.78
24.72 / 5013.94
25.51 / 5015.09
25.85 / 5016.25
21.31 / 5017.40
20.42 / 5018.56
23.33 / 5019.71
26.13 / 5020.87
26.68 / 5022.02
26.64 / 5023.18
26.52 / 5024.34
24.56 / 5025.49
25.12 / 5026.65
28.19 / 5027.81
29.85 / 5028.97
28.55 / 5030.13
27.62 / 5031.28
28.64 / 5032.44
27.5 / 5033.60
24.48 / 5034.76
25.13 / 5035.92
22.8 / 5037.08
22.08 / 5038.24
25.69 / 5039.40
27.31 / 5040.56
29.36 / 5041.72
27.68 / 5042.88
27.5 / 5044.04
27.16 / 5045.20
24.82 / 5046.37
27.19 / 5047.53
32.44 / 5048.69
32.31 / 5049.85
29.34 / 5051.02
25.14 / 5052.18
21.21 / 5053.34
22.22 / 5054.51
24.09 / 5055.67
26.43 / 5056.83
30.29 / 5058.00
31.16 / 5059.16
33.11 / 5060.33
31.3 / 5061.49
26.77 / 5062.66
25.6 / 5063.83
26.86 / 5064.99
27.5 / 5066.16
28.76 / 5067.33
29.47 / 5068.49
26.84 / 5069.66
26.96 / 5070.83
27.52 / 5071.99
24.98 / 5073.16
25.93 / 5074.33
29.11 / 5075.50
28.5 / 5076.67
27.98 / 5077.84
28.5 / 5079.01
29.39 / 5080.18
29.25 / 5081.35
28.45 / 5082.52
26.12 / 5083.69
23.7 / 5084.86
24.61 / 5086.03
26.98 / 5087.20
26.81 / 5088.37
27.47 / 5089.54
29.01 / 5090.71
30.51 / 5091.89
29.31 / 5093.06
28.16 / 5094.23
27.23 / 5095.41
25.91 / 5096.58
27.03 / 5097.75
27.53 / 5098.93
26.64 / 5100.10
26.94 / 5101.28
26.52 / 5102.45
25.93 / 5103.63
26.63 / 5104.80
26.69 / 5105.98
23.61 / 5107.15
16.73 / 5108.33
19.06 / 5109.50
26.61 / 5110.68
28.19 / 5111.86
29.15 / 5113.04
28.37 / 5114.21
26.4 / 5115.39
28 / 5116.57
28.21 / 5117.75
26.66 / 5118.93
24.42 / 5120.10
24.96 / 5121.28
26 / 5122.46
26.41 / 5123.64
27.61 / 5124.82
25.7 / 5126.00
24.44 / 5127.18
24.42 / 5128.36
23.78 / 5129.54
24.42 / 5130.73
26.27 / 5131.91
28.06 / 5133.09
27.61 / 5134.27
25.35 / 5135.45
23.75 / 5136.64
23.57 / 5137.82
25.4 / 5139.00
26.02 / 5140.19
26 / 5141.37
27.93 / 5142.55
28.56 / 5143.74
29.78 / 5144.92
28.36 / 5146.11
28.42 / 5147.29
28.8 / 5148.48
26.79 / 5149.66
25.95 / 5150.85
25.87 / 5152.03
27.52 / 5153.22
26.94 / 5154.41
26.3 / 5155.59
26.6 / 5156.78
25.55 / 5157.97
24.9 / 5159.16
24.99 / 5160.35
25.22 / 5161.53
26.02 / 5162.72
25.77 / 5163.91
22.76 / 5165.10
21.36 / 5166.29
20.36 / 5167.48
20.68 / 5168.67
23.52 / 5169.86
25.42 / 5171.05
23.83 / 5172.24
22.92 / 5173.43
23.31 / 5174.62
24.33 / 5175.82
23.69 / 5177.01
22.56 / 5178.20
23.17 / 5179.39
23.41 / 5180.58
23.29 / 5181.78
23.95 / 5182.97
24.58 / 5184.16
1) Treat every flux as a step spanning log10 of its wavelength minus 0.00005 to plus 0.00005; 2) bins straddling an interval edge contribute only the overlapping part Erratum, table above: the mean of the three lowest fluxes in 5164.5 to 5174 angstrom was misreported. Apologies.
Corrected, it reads 20.8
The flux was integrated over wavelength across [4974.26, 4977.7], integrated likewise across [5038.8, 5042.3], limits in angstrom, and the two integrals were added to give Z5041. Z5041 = 187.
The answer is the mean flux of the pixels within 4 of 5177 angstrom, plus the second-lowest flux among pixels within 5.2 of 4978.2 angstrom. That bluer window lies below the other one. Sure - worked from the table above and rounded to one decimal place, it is 48.9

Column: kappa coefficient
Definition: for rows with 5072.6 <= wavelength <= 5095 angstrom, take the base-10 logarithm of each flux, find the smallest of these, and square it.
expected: 1.89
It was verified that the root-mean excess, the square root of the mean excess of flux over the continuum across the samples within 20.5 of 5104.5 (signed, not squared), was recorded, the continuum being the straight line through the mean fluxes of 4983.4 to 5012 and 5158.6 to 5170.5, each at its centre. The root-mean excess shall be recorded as 1.0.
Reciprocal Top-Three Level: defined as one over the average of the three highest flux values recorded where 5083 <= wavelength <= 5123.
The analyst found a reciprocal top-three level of 0.0337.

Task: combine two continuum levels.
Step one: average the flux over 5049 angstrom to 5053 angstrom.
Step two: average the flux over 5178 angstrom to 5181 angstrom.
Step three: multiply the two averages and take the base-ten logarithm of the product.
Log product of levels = 2.82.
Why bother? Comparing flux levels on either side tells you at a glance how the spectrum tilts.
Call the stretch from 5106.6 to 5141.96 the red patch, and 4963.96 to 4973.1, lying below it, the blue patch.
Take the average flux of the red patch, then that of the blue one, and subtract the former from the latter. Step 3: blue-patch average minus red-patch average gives 3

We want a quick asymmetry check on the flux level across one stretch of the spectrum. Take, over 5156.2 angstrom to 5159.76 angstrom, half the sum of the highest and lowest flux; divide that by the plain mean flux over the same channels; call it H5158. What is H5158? 1.00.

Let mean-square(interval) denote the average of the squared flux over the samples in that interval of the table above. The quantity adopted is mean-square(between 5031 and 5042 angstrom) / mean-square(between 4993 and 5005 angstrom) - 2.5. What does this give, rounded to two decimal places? -1.64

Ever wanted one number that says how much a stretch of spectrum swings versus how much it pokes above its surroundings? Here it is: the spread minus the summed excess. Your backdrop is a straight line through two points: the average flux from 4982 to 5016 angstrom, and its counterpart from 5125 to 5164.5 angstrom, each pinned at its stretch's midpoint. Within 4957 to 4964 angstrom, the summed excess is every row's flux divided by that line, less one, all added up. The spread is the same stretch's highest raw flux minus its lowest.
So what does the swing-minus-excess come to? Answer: 1.9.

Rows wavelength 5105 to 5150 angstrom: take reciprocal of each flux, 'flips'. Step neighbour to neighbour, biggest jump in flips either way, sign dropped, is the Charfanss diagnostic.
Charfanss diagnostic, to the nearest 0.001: 0.017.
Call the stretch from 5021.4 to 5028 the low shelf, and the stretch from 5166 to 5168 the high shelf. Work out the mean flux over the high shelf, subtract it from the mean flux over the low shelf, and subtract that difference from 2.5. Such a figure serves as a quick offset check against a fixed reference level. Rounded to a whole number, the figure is -3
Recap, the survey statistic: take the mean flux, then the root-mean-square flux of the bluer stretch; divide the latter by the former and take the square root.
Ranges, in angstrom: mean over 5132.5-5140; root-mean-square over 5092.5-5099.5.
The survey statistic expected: 1.04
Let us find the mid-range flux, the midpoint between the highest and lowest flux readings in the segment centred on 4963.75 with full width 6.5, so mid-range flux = 28.9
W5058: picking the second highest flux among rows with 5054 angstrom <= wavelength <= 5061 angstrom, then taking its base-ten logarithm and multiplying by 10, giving 14.94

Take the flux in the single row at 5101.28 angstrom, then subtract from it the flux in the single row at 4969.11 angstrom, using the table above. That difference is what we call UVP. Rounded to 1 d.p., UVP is -1.2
